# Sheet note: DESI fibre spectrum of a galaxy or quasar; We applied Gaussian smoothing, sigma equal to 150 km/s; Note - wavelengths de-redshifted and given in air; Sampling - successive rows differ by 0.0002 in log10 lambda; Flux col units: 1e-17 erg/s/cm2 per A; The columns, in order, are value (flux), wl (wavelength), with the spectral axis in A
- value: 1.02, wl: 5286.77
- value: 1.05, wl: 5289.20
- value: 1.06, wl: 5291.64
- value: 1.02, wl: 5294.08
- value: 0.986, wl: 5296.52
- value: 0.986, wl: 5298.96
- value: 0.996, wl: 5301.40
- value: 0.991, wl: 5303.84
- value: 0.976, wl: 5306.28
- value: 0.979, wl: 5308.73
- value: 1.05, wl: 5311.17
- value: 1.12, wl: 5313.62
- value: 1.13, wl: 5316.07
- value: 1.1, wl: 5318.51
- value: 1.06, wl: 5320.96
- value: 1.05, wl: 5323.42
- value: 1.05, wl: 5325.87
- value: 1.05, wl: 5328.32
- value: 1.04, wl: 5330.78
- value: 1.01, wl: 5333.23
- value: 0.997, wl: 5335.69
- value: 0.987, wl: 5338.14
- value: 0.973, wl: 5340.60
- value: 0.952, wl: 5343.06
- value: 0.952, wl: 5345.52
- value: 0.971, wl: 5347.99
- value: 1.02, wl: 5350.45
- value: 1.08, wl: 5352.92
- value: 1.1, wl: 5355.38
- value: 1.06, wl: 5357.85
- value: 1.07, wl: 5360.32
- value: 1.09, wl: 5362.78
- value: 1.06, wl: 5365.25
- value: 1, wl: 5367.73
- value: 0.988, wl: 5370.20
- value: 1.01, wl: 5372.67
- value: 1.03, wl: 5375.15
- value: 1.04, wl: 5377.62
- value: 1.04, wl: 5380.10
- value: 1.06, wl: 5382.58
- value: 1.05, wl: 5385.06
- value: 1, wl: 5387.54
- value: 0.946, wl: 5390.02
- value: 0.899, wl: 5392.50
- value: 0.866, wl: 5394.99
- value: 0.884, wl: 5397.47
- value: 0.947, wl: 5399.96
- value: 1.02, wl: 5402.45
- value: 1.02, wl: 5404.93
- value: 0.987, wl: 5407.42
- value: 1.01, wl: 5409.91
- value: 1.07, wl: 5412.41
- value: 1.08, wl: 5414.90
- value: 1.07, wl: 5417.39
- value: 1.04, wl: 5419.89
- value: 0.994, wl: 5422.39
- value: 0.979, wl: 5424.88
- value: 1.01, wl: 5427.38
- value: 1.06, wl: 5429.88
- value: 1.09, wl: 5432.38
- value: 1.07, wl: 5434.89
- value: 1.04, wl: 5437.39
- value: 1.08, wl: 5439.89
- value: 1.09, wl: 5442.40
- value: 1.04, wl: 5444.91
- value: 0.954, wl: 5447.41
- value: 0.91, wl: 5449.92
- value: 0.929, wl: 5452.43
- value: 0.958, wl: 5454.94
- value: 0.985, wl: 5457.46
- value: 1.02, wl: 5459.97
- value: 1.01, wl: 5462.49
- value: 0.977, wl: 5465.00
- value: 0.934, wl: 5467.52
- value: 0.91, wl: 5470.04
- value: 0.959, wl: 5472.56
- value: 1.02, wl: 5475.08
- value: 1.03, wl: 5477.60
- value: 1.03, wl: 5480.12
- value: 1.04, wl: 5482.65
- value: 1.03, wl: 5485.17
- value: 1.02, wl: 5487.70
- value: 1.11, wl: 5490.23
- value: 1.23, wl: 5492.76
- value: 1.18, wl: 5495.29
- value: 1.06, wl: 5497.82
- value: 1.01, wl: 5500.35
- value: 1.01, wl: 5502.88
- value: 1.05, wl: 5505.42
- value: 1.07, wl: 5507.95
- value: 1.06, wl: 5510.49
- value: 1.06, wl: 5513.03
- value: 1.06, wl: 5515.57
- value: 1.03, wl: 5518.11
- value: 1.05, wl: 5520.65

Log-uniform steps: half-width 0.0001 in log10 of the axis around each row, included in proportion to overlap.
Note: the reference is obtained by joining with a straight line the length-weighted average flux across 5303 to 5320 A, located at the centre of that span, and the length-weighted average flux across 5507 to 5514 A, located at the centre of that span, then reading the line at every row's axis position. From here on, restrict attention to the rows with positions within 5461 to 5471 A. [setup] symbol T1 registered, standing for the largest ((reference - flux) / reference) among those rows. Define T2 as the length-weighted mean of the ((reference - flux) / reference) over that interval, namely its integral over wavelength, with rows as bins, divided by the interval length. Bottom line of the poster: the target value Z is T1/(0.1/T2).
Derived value 0.133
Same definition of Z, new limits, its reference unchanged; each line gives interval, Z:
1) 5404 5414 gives 0.021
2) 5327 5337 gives 0.014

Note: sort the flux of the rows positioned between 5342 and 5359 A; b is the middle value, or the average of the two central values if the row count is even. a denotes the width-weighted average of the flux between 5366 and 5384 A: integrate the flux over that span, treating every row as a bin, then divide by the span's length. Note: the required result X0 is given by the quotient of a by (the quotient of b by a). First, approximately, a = 1.02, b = 1.02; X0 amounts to 1.030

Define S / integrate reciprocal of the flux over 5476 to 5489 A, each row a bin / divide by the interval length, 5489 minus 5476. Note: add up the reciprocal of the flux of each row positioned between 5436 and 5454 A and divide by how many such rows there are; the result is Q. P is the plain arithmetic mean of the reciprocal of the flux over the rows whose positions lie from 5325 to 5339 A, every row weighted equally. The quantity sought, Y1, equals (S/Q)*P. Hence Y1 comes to 0.95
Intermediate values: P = 0.98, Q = 1.00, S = 0.97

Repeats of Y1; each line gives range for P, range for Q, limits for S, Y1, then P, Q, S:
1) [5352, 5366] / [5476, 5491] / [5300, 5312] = 0.97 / 0.93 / 0.96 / 1.00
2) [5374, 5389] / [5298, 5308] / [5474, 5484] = 0.93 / 0.96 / 1.01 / 0.97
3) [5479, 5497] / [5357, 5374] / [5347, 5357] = 0.92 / 0.92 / 0.96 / 0.96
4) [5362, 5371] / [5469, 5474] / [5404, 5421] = 0.87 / 0.97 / 1.07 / 0.96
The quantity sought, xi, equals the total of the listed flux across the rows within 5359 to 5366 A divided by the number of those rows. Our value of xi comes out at 1.07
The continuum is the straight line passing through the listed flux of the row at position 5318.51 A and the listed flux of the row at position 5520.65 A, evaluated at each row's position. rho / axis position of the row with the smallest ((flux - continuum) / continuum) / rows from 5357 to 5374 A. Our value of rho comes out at 5370.20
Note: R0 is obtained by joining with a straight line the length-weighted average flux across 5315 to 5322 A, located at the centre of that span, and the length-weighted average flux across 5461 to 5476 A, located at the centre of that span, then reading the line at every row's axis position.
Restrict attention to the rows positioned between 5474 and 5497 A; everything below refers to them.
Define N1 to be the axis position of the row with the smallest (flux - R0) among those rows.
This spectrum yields 5475.08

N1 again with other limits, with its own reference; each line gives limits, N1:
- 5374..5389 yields 5387.54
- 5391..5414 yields 5394.99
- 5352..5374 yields 5370.20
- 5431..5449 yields 5447.41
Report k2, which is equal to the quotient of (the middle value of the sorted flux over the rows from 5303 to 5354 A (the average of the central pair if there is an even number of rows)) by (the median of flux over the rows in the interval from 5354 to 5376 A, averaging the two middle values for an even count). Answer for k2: 0.96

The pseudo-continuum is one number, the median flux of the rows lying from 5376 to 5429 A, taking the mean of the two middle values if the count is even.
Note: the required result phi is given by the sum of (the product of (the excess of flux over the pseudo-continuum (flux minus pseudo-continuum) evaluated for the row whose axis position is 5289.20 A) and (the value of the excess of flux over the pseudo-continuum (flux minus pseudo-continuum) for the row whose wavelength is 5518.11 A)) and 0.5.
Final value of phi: 0.501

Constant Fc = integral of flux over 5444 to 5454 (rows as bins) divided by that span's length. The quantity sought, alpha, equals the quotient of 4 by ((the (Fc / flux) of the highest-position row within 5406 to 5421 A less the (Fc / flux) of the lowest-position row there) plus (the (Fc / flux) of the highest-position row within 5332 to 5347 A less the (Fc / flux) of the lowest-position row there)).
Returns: 481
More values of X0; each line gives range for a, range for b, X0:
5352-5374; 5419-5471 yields 1.093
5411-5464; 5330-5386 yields 1.015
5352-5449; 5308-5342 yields 0.997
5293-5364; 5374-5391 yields 1.019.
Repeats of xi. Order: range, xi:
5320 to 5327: 1.05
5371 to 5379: 1.03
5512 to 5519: 1.05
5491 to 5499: 1.16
